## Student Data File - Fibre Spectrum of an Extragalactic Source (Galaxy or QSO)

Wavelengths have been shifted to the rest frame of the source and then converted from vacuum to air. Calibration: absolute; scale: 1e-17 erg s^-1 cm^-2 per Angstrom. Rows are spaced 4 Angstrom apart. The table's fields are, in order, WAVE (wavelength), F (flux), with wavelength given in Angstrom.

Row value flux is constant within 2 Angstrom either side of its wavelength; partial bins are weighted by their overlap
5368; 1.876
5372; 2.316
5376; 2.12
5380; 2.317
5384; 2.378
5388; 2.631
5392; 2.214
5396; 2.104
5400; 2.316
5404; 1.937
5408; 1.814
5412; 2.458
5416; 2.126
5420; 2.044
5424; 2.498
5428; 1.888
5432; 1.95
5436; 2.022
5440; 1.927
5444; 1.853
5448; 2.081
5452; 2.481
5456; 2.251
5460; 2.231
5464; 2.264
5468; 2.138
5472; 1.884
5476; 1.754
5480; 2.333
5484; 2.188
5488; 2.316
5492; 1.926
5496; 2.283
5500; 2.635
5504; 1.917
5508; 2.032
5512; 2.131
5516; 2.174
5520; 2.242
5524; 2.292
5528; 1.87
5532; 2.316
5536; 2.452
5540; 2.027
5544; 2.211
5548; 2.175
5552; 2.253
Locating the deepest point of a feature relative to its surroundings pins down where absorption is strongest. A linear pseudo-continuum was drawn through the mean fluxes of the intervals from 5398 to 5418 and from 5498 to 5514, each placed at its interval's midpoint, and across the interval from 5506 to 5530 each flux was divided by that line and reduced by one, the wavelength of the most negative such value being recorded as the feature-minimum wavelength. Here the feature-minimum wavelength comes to 5528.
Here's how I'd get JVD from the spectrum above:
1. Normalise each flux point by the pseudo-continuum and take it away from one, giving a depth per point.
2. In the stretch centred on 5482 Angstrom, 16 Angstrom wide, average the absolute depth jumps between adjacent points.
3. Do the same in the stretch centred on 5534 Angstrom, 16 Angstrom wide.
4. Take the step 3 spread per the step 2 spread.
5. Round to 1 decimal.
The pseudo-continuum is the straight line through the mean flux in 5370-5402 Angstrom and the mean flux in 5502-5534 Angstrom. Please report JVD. 1.2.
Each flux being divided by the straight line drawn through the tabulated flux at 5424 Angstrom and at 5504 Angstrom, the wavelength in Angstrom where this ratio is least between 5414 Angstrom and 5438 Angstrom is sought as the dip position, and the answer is 5428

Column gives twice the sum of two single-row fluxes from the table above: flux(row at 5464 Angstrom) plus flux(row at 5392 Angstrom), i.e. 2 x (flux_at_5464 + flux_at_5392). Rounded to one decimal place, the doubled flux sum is 9.0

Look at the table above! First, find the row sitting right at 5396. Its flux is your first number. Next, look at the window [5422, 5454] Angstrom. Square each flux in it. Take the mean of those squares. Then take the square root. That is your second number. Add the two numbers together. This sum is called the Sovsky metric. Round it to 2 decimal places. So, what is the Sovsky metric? 4.21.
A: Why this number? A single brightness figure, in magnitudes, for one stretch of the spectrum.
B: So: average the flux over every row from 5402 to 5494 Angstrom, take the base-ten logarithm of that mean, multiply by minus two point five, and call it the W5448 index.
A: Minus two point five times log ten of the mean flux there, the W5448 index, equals -0.81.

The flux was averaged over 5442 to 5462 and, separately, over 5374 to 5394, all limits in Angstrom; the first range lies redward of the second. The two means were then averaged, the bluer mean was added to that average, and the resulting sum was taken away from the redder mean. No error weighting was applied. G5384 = -2.41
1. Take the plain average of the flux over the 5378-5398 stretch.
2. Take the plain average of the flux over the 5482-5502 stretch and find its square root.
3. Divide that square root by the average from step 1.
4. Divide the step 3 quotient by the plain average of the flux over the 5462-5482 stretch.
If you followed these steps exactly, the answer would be 0.312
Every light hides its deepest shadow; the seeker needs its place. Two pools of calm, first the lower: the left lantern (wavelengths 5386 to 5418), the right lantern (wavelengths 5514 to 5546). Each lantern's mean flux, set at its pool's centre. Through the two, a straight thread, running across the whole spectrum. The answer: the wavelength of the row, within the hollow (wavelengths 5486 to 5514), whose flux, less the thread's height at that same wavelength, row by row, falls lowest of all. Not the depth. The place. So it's 5504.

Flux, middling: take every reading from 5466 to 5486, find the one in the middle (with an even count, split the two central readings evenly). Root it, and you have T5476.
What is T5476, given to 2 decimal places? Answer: 1.46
